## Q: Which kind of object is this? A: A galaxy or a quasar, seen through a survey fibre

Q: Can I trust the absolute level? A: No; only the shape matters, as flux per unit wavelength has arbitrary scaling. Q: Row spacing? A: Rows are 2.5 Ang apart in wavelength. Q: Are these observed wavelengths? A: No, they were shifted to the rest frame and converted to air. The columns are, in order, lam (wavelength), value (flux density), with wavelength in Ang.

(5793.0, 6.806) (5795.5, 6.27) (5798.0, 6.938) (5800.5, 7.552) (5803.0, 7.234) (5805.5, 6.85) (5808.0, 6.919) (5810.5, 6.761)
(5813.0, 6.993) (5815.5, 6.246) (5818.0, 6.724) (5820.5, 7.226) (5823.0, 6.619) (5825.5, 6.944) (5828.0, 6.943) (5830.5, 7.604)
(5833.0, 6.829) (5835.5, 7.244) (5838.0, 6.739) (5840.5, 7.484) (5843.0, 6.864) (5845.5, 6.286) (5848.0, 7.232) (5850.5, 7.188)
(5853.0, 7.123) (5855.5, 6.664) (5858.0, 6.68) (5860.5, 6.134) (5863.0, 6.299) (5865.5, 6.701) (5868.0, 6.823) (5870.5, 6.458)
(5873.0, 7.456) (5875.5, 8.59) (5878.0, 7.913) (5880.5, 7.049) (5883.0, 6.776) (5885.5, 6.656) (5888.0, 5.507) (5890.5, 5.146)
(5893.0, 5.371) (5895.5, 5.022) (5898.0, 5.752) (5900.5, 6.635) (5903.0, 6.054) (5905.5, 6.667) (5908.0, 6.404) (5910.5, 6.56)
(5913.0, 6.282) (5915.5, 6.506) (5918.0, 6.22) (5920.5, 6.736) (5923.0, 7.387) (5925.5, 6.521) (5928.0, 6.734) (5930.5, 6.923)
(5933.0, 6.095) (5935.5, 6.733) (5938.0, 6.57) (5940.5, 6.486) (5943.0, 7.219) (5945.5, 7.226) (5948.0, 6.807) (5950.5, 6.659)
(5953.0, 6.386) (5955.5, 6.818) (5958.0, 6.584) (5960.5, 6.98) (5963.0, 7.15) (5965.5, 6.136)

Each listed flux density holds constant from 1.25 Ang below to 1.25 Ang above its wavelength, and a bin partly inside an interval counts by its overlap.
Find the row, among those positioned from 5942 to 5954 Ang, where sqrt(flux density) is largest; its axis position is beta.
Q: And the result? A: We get 5945.5 Ang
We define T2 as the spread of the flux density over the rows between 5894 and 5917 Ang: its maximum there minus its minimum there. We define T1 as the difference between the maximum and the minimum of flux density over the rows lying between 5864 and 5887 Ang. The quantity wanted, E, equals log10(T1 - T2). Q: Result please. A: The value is -0.31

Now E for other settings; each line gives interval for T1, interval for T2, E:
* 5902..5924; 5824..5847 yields -1.82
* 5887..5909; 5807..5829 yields -0.18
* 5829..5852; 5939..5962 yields -0.32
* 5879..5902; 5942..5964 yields 0.07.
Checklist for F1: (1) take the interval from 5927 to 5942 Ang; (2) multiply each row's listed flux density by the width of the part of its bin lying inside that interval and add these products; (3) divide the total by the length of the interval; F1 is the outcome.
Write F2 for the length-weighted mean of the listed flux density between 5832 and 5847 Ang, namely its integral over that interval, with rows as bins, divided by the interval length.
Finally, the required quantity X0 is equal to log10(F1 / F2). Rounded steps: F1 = 6.6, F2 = 6.9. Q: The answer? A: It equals -0.02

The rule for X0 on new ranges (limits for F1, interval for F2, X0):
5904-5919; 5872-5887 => -0.06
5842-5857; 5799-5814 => -0.01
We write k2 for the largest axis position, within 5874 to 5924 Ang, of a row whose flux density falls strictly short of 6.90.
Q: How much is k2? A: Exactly 5920.5 Ang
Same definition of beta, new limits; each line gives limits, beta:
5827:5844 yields 5830.5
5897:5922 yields 5920.5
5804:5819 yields 5813.0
